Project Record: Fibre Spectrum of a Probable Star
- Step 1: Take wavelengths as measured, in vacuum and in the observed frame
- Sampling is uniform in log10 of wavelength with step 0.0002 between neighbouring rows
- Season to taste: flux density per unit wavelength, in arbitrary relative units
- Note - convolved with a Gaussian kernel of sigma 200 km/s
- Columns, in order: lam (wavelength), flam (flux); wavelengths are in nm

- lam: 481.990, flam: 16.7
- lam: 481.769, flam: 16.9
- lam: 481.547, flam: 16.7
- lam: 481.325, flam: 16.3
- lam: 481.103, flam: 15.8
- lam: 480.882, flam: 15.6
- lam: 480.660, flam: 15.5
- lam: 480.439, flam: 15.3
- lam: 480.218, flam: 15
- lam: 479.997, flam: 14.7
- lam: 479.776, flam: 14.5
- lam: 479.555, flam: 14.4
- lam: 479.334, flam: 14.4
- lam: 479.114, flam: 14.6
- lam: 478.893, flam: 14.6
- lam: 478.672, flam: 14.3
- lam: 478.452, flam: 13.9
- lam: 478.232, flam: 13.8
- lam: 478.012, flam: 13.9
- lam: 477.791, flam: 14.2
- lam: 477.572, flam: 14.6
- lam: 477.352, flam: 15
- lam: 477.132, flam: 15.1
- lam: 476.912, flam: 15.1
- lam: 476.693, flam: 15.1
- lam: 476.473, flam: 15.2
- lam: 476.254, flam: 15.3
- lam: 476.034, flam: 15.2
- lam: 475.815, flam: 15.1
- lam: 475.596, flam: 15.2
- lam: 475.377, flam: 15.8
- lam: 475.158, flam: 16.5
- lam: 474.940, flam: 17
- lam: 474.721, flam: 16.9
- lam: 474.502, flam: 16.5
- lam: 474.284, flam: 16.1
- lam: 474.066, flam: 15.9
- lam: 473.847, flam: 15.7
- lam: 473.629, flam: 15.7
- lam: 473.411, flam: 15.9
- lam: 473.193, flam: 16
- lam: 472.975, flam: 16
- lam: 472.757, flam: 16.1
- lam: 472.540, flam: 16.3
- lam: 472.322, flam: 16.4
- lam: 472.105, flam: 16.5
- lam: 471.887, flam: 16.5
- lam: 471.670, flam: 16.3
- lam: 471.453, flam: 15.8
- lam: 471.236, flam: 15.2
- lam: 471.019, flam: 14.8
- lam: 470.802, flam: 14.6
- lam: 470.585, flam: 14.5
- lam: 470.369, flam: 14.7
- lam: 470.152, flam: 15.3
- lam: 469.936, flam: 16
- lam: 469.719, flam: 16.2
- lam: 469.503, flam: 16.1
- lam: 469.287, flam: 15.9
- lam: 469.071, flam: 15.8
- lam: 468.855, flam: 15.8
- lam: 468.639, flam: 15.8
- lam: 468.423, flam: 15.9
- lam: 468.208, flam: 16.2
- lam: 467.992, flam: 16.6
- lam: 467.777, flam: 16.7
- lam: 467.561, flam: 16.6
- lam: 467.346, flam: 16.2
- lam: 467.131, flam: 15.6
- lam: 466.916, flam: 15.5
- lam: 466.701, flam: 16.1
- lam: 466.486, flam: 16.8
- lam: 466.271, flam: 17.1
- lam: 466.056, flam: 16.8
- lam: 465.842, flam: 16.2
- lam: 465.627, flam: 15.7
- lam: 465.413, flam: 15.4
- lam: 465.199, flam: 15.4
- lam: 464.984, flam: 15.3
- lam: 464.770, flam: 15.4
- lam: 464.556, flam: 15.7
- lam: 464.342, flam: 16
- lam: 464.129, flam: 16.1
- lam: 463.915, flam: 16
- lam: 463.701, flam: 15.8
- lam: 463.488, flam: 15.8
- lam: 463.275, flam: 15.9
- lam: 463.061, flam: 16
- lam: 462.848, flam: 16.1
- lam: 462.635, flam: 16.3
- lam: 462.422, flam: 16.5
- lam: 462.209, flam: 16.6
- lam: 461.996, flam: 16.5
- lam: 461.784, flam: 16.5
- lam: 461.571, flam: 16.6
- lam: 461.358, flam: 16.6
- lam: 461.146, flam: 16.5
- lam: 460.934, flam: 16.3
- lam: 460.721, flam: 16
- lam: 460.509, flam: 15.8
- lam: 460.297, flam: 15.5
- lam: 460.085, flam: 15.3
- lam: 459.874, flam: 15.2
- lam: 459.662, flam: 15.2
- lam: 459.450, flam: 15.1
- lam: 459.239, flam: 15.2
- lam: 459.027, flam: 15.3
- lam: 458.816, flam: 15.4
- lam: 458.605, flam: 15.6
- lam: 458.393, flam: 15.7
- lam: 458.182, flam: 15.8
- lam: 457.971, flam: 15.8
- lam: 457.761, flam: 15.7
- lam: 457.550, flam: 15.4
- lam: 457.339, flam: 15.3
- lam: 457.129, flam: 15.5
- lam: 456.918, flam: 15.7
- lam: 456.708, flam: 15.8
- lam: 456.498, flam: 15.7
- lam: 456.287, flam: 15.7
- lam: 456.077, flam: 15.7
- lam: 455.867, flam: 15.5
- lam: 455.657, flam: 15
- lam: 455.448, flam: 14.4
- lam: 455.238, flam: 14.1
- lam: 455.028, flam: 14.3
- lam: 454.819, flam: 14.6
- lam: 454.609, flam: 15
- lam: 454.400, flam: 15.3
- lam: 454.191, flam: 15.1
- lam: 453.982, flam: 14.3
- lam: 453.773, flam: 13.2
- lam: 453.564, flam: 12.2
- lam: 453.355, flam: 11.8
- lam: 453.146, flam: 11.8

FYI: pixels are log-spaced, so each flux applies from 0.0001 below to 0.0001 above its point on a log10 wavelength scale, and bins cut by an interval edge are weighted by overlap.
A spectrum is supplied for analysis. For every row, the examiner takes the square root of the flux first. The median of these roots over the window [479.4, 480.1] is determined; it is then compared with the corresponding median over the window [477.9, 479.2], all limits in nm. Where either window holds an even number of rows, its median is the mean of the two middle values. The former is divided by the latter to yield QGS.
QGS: 1.01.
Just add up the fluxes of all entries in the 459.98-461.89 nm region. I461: 145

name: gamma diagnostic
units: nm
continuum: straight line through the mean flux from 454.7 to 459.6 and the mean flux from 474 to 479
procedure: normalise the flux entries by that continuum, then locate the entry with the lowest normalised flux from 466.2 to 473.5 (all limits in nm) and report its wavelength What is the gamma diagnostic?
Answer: 470.585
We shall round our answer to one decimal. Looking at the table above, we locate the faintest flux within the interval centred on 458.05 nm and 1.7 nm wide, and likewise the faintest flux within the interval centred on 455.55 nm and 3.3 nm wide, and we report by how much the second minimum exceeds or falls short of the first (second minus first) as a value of -1.2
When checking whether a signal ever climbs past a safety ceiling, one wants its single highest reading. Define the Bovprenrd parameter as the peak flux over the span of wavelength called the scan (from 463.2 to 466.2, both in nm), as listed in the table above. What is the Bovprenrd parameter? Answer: 16.8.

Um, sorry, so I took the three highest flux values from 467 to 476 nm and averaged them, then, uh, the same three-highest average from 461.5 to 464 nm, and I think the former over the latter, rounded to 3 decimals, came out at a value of 1.018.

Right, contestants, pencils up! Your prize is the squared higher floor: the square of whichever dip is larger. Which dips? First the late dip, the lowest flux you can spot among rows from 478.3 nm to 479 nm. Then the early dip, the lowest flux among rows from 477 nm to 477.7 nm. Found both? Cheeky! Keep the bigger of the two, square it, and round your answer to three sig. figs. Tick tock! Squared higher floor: 213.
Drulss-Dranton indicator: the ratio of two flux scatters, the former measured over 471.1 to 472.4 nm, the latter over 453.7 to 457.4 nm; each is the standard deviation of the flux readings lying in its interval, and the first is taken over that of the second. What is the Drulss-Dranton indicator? 0.7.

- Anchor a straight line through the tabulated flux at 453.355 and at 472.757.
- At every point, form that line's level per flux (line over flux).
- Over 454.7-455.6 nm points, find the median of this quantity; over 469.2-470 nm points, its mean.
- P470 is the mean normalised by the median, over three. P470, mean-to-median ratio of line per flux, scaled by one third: 0.38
